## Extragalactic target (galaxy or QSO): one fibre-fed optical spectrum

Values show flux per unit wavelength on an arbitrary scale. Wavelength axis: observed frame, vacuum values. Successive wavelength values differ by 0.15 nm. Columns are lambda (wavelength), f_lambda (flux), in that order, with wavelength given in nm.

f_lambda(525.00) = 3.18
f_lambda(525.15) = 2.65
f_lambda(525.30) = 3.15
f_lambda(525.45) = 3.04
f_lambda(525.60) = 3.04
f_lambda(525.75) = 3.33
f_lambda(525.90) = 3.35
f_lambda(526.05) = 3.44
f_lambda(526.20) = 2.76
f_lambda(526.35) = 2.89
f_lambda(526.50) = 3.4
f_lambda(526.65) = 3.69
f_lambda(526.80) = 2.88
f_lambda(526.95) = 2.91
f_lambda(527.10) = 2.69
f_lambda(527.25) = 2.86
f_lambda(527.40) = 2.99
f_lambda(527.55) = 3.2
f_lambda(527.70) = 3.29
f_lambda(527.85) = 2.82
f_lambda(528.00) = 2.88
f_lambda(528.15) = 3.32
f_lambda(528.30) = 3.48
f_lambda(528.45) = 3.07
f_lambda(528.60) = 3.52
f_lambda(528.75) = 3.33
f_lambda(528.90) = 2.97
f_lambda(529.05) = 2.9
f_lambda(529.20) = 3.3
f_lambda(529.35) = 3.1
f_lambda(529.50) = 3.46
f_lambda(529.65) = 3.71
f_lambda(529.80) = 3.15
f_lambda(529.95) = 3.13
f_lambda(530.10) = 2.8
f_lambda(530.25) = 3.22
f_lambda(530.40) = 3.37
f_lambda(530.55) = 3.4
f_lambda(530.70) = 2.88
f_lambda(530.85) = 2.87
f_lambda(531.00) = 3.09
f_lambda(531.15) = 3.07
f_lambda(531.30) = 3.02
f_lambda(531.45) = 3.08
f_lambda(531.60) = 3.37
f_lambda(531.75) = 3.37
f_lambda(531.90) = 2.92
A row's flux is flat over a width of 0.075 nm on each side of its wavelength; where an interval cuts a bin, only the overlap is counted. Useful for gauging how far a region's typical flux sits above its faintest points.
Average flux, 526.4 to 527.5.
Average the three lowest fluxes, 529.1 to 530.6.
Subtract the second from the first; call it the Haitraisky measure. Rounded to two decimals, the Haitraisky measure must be 0.05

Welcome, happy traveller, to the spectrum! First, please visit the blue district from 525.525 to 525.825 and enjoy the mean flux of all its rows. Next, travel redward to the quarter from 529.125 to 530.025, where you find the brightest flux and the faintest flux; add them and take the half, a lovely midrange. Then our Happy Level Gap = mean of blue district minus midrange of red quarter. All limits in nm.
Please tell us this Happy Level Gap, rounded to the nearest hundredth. -0.22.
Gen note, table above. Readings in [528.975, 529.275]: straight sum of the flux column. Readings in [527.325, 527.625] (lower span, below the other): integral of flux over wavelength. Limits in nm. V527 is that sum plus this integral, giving 7.1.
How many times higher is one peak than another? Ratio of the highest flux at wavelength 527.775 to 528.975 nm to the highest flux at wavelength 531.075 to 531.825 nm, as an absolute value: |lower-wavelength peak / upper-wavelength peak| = 1.04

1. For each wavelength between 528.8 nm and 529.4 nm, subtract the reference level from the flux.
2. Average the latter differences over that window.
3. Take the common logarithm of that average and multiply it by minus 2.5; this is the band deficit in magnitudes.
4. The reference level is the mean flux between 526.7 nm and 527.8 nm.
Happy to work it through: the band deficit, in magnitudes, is 2.6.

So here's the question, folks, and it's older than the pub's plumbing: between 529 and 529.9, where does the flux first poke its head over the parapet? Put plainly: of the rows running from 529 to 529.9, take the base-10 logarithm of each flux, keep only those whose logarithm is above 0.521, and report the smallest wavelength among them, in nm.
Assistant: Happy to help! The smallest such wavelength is 529.50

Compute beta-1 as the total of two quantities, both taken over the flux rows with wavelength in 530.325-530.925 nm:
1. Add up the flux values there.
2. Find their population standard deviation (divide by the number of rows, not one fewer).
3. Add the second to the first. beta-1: 13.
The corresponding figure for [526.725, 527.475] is 14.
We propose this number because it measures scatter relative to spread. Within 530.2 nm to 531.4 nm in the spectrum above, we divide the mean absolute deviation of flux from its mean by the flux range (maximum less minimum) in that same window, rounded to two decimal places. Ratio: 0.30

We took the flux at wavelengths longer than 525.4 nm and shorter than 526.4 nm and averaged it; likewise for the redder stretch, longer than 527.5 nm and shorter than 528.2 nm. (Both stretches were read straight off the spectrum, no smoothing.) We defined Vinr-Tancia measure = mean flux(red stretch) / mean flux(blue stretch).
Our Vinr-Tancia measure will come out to 0.99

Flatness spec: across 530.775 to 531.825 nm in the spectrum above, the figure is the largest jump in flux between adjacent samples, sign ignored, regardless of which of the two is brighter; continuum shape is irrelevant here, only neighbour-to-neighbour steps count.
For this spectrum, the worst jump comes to 0.29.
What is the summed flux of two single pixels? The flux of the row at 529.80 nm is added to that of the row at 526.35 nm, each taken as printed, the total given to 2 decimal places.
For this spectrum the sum 6.04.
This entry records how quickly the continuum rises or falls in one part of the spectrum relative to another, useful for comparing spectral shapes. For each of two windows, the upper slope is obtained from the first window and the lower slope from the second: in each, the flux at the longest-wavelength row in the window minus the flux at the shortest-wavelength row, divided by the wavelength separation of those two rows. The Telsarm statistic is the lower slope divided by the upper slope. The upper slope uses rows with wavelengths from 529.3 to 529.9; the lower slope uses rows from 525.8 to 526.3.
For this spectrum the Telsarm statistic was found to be -18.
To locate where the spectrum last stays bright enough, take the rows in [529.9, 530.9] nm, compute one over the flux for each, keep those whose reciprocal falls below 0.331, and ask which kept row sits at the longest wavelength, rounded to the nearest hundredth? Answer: 530.55 nm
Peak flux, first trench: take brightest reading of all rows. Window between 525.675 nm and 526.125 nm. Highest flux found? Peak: 3.44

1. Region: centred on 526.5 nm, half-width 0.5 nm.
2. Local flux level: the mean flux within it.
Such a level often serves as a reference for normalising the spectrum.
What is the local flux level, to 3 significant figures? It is 3.14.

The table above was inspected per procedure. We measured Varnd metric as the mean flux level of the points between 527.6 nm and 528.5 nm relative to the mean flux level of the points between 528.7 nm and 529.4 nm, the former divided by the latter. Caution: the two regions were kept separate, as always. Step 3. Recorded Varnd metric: 1.01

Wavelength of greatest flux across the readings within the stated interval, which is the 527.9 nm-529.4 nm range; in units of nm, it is 528.60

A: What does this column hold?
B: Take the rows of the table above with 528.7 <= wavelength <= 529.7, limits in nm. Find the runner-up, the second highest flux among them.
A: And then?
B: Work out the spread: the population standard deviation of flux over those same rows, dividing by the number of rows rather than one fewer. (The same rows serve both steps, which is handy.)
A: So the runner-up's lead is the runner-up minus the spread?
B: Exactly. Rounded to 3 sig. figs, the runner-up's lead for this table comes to 3.20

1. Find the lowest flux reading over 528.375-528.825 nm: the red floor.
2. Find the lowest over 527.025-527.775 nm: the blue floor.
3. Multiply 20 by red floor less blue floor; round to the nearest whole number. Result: 8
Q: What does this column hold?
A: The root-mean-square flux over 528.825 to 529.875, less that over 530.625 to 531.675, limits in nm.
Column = 0.18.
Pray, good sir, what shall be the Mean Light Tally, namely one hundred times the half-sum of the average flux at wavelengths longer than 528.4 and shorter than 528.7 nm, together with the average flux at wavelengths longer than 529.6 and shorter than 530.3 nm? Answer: 325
